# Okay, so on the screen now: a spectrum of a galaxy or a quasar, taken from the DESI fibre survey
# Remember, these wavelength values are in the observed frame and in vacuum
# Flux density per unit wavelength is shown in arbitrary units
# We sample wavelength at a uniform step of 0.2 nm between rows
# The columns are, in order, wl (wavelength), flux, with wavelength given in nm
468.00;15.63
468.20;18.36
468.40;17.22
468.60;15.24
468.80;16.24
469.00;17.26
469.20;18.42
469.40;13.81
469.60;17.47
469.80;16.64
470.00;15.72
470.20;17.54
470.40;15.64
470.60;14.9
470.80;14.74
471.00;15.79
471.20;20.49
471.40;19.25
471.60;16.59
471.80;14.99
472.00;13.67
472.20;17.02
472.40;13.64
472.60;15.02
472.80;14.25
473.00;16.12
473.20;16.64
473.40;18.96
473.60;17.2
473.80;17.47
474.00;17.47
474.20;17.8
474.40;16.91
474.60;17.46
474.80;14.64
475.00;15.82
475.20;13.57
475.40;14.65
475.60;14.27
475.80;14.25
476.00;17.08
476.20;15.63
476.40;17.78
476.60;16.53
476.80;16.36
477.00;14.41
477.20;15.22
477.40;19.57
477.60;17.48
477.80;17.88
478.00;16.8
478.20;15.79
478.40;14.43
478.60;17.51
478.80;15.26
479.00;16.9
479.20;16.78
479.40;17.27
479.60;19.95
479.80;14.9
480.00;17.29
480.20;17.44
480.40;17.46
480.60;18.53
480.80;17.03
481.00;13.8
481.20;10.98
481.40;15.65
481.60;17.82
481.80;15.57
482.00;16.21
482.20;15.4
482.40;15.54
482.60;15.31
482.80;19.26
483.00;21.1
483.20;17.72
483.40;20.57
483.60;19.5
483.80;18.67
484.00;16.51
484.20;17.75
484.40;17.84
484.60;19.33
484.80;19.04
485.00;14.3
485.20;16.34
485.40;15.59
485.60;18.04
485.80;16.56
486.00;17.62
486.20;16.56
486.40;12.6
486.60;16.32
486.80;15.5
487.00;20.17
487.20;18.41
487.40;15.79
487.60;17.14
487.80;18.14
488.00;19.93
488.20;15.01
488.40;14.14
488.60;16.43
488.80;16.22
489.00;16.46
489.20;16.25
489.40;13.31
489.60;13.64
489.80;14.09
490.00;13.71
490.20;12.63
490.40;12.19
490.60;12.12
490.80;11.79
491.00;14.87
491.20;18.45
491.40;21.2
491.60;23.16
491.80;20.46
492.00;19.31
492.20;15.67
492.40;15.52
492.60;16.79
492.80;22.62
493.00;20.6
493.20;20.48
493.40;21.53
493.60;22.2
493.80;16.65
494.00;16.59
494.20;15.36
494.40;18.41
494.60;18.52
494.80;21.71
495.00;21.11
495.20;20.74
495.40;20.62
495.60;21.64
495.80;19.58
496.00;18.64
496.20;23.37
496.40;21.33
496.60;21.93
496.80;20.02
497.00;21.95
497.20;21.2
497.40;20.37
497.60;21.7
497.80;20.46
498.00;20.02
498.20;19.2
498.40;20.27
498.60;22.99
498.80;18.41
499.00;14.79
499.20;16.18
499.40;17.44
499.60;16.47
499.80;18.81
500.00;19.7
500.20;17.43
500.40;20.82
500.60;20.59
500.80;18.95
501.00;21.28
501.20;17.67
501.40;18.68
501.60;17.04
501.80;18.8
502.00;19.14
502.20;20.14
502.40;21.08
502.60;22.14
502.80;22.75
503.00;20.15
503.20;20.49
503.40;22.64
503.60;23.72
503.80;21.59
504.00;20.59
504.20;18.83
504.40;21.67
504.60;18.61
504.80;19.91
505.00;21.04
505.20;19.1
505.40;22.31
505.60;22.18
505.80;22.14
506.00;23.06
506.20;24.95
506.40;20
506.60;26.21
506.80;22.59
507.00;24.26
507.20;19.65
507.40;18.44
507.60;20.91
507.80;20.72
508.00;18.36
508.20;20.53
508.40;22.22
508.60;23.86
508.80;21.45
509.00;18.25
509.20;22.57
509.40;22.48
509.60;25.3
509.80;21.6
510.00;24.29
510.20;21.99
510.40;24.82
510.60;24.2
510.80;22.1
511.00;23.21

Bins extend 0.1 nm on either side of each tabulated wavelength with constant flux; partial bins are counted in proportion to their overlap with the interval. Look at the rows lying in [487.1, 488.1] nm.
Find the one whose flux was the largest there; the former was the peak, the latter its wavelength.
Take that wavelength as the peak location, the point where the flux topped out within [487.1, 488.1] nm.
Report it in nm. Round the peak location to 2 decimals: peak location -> 488.00 nm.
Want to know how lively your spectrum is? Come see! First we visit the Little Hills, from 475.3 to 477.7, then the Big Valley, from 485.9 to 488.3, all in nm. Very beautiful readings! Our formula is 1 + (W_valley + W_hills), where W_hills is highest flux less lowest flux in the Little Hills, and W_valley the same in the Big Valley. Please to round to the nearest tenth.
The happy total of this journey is 13.9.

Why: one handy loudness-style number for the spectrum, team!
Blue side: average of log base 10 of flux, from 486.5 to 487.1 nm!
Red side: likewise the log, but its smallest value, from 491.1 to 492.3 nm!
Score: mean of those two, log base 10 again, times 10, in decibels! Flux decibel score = 0.85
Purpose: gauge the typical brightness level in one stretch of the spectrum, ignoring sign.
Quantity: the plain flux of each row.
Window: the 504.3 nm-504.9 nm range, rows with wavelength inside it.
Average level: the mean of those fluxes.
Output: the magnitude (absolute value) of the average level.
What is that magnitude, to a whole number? 20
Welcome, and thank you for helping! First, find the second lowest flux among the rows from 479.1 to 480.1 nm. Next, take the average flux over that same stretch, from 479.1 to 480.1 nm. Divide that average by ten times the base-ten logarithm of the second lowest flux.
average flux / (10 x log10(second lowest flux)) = 1.41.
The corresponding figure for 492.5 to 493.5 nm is 1.56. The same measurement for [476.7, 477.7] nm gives 1.40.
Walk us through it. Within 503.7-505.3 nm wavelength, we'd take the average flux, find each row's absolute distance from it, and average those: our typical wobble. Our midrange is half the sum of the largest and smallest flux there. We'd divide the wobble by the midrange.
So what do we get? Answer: 0.052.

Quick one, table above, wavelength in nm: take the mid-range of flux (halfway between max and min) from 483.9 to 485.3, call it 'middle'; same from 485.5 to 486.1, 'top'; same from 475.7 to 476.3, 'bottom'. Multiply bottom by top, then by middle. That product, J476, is 4557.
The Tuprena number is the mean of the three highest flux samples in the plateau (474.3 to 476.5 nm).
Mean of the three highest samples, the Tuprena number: 17.4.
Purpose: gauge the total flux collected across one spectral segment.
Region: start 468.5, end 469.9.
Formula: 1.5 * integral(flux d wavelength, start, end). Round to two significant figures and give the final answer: 35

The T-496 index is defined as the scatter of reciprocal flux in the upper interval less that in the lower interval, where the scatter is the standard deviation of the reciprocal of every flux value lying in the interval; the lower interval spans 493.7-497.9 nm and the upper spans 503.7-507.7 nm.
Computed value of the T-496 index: -0.0011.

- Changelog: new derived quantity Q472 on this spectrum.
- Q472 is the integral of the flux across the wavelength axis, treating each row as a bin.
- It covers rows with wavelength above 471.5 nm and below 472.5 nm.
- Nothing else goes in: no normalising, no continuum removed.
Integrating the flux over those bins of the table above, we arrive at 15.2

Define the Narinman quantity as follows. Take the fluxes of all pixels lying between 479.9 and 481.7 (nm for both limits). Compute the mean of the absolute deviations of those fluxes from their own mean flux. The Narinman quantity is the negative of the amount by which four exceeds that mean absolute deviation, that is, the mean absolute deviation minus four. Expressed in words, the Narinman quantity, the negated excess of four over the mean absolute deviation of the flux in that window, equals -2.2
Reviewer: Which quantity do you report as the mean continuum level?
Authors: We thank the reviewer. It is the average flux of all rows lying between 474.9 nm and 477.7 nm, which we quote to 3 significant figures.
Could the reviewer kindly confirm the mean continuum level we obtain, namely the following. 15.9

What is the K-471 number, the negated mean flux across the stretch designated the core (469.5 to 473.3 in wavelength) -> -16.1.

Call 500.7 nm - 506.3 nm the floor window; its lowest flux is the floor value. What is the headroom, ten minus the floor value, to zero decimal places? -7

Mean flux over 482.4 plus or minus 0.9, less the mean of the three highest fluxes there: -2.3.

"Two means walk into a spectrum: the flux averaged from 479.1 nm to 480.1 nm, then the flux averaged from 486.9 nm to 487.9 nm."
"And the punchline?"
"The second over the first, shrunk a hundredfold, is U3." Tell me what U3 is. 0.0104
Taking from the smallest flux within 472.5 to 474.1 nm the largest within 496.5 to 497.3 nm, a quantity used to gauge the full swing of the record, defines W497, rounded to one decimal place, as -7.7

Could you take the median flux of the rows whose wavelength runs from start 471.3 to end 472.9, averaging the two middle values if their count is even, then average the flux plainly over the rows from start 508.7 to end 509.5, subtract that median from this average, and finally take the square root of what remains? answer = 2.5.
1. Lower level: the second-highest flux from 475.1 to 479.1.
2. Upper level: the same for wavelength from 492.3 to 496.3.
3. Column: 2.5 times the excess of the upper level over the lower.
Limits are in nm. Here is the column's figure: 12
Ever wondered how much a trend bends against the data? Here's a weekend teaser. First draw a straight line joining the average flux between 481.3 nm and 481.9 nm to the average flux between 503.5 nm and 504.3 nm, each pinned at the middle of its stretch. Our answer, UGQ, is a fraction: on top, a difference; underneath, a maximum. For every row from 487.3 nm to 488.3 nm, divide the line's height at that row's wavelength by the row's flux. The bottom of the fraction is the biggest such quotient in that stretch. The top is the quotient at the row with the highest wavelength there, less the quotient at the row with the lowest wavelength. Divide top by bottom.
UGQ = 0.1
